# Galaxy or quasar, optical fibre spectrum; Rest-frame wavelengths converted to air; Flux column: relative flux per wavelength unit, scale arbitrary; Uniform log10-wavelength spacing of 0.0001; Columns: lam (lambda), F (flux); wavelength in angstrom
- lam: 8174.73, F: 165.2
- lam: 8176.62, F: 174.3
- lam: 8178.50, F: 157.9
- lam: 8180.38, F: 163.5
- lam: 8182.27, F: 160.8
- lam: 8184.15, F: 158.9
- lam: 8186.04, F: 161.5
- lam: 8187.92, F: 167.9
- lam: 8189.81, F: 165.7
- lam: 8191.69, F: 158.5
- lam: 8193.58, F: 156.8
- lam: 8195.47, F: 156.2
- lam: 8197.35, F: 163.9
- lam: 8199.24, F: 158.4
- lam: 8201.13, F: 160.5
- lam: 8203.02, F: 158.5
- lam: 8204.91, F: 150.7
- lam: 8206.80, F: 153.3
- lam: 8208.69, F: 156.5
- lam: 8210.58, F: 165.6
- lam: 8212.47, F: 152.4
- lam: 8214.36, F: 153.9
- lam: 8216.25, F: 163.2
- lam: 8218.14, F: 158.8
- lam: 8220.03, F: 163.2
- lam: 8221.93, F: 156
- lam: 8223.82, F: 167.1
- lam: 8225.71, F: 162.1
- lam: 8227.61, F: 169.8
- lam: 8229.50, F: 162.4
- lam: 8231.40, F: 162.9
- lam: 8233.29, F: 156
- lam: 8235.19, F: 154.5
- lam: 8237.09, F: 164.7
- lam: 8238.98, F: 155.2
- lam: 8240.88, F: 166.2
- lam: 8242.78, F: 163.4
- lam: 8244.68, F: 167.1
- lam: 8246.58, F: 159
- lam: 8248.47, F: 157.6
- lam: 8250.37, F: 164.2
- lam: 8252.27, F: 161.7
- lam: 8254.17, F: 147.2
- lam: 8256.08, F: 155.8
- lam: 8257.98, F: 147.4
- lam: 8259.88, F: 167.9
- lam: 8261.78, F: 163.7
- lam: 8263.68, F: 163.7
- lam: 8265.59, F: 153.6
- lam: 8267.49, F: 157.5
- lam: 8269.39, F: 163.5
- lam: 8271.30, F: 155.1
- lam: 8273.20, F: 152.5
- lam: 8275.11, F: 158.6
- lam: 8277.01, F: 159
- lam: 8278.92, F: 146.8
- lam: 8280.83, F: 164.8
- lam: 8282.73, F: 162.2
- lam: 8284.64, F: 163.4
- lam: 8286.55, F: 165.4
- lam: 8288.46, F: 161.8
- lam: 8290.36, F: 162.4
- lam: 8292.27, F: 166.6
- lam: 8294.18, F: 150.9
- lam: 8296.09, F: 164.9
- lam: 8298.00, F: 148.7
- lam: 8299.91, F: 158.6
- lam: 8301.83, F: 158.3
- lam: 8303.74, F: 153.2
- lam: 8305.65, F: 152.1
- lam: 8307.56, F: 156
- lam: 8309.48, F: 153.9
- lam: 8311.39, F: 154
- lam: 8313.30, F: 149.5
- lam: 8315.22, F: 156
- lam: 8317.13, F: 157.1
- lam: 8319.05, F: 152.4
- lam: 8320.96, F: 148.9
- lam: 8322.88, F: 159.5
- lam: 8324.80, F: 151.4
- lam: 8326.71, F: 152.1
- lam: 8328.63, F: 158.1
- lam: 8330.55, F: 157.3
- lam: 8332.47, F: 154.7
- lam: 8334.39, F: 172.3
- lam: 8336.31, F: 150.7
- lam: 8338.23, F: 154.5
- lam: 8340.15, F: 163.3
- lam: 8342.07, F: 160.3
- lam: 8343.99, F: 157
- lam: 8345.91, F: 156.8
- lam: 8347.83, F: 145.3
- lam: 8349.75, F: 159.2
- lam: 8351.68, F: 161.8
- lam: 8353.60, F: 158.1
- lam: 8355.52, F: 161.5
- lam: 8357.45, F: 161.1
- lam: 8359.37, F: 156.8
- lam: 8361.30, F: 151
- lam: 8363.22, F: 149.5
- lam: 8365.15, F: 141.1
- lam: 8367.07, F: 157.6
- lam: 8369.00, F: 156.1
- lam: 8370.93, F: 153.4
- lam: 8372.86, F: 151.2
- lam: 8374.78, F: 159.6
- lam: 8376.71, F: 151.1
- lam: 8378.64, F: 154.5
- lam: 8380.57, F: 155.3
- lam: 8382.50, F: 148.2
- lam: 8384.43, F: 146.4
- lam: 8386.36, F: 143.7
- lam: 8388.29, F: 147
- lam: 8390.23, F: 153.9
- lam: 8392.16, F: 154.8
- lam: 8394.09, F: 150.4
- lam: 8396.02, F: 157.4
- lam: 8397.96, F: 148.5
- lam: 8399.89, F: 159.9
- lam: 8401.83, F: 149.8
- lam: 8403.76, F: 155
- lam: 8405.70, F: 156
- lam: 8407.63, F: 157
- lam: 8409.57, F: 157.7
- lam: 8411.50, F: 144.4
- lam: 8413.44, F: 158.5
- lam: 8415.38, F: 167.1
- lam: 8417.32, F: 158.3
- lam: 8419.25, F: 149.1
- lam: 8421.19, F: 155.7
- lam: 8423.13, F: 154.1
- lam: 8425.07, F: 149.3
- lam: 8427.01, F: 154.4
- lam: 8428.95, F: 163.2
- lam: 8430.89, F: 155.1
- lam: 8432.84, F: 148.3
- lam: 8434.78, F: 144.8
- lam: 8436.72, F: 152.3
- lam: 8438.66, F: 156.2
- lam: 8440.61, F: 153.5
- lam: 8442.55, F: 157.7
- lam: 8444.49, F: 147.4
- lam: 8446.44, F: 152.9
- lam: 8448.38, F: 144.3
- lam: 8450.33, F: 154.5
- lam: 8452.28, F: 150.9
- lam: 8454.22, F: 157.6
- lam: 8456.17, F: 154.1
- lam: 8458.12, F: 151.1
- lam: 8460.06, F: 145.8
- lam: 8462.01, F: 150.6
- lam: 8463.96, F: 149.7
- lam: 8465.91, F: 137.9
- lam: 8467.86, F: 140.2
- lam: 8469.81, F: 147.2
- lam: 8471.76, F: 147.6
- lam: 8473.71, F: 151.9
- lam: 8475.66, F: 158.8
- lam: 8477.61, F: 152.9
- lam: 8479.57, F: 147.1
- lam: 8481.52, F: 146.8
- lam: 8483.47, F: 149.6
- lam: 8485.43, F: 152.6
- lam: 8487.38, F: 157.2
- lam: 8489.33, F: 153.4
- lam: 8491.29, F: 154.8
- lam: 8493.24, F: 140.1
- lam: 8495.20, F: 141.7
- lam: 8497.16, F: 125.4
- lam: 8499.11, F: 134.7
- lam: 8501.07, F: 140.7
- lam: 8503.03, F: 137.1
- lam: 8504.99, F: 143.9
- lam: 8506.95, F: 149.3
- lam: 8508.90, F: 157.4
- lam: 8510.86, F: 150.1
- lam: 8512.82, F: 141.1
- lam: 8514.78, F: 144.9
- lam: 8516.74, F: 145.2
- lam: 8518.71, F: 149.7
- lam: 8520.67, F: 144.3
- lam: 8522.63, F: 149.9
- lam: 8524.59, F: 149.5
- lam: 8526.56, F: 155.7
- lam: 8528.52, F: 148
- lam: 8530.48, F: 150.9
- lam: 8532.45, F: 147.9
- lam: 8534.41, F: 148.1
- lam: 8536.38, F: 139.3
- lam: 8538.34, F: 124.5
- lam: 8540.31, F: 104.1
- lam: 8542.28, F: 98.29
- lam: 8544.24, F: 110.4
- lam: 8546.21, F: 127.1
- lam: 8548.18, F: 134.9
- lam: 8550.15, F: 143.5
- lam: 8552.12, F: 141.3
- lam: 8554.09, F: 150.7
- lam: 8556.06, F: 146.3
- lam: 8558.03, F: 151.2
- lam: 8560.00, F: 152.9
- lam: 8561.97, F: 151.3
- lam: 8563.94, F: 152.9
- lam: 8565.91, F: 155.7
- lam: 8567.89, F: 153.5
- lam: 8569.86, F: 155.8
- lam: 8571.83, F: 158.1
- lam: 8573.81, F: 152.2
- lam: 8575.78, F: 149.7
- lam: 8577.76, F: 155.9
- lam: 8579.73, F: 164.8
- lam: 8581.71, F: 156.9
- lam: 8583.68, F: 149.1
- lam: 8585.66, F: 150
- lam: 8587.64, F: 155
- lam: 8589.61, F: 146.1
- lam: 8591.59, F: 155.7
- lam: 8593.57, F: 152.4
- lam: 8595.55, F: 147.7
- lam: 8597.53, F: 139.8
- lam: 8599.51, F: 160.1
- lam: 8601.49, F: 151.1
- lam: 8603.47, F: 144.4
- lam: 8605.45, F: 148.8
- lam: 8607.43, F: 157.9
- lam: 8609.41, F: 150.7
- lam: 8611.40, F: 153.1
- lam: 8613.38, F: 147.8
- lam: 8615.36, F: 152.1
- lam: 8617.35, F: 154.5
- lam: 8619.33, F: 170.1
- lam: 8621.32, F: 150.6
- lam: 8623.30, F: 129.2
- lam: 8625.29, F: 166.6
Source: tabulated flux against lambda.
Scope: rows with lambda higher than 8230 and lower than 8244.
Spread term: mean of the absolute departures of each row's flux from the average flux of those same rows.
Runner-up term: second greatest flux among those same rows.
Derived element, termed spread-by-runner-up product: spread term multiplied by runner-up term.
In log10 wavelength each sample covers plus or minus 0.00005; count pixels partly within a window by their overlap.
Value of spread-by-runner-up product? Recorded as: 731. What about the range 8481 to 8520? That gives 991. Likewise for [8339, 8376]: 740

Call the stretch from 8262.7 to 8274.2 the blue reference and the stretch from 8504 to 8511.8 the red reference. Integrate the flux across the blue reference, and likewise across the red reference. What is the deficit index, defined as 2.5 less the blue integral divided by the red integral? 1.0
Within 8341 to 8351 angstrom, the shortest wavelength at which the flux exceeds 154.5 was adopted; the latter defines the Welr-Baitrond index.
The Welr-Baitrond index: 8342.07 angstrom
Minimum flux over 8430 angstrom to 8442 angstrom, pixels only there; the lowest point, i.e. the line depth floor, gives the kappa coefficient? 144.8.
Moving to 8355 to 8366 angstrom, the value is 141.1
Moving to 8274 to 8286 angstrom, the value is 146.8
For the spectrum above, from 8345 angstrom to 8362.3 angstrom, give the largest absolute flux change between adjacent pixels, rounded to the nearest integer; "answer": 14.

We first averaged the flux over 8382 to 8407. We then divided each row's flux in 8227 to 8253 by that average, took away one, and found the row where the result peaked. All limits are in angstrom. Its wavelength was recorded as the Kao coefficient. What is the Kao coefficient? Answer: 8227.61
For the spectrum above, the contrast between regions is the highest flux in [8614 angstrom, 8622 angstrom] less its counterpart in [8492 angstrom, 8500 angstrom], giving 28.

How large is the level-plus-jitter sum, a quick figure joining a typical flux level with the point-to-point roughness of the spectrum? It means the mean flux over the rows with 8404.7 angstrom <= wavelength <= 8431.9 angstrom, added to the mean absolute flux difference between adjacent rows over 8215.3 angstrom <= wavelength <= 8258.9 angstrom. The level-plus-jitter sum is 162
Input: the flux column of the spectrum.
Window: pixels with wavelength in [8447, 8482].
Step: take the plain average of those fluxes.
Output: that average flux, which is 149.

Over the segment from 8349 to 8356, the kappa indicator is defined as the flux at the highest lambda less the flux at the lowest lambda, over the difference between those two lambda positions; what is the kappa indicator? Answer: 0.40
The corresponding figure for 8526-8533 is -1.32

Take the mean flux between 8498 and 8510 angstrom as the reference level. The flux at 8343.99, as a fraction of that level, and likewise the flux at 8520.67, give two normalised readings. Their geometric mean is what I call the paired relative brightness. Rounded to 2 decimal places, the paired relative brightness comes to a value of 1.05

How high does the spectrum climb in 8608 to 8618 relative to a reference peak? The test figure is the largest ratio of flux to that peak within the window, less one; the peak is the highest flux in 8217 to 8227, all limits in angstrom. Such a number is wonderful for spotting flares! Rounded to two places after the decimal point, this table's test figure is -0.08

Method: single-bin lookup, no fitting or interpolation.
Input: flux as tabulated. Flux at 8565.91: 155.7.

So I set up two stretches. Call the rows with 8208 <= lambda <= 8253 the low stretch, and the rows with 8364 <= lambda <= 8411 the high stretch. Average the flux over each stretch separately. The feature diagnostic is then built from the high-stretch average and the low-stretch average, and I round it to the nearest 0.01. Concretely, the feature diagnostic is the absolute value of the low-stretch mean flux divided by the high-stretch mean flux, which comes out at 1.05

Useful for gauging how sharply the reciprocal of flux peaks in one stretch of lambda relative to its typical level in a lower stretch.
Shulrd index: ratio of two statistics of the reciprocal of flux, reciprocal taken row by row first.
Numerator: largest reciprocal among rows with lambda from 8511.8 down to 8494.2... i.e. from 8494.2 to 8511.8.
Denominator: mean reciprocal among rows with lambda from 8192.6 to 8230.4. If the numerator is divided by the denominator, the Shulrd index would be 1.27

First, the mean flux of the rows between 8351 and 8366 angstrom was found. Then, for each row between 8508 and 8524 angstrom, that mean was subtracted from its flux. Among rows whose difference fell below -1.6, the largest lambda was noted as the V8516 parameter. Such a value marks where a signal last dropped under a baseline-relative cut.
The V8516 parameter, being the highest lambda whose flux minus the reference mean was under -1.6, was 8522.63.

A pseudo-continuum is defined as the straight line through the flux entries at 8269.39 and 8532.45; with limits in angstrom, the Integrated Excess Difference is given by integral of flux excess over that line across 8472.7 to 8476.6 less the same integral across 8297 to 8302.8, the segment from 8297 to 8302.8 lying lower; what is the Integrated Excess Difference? 53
